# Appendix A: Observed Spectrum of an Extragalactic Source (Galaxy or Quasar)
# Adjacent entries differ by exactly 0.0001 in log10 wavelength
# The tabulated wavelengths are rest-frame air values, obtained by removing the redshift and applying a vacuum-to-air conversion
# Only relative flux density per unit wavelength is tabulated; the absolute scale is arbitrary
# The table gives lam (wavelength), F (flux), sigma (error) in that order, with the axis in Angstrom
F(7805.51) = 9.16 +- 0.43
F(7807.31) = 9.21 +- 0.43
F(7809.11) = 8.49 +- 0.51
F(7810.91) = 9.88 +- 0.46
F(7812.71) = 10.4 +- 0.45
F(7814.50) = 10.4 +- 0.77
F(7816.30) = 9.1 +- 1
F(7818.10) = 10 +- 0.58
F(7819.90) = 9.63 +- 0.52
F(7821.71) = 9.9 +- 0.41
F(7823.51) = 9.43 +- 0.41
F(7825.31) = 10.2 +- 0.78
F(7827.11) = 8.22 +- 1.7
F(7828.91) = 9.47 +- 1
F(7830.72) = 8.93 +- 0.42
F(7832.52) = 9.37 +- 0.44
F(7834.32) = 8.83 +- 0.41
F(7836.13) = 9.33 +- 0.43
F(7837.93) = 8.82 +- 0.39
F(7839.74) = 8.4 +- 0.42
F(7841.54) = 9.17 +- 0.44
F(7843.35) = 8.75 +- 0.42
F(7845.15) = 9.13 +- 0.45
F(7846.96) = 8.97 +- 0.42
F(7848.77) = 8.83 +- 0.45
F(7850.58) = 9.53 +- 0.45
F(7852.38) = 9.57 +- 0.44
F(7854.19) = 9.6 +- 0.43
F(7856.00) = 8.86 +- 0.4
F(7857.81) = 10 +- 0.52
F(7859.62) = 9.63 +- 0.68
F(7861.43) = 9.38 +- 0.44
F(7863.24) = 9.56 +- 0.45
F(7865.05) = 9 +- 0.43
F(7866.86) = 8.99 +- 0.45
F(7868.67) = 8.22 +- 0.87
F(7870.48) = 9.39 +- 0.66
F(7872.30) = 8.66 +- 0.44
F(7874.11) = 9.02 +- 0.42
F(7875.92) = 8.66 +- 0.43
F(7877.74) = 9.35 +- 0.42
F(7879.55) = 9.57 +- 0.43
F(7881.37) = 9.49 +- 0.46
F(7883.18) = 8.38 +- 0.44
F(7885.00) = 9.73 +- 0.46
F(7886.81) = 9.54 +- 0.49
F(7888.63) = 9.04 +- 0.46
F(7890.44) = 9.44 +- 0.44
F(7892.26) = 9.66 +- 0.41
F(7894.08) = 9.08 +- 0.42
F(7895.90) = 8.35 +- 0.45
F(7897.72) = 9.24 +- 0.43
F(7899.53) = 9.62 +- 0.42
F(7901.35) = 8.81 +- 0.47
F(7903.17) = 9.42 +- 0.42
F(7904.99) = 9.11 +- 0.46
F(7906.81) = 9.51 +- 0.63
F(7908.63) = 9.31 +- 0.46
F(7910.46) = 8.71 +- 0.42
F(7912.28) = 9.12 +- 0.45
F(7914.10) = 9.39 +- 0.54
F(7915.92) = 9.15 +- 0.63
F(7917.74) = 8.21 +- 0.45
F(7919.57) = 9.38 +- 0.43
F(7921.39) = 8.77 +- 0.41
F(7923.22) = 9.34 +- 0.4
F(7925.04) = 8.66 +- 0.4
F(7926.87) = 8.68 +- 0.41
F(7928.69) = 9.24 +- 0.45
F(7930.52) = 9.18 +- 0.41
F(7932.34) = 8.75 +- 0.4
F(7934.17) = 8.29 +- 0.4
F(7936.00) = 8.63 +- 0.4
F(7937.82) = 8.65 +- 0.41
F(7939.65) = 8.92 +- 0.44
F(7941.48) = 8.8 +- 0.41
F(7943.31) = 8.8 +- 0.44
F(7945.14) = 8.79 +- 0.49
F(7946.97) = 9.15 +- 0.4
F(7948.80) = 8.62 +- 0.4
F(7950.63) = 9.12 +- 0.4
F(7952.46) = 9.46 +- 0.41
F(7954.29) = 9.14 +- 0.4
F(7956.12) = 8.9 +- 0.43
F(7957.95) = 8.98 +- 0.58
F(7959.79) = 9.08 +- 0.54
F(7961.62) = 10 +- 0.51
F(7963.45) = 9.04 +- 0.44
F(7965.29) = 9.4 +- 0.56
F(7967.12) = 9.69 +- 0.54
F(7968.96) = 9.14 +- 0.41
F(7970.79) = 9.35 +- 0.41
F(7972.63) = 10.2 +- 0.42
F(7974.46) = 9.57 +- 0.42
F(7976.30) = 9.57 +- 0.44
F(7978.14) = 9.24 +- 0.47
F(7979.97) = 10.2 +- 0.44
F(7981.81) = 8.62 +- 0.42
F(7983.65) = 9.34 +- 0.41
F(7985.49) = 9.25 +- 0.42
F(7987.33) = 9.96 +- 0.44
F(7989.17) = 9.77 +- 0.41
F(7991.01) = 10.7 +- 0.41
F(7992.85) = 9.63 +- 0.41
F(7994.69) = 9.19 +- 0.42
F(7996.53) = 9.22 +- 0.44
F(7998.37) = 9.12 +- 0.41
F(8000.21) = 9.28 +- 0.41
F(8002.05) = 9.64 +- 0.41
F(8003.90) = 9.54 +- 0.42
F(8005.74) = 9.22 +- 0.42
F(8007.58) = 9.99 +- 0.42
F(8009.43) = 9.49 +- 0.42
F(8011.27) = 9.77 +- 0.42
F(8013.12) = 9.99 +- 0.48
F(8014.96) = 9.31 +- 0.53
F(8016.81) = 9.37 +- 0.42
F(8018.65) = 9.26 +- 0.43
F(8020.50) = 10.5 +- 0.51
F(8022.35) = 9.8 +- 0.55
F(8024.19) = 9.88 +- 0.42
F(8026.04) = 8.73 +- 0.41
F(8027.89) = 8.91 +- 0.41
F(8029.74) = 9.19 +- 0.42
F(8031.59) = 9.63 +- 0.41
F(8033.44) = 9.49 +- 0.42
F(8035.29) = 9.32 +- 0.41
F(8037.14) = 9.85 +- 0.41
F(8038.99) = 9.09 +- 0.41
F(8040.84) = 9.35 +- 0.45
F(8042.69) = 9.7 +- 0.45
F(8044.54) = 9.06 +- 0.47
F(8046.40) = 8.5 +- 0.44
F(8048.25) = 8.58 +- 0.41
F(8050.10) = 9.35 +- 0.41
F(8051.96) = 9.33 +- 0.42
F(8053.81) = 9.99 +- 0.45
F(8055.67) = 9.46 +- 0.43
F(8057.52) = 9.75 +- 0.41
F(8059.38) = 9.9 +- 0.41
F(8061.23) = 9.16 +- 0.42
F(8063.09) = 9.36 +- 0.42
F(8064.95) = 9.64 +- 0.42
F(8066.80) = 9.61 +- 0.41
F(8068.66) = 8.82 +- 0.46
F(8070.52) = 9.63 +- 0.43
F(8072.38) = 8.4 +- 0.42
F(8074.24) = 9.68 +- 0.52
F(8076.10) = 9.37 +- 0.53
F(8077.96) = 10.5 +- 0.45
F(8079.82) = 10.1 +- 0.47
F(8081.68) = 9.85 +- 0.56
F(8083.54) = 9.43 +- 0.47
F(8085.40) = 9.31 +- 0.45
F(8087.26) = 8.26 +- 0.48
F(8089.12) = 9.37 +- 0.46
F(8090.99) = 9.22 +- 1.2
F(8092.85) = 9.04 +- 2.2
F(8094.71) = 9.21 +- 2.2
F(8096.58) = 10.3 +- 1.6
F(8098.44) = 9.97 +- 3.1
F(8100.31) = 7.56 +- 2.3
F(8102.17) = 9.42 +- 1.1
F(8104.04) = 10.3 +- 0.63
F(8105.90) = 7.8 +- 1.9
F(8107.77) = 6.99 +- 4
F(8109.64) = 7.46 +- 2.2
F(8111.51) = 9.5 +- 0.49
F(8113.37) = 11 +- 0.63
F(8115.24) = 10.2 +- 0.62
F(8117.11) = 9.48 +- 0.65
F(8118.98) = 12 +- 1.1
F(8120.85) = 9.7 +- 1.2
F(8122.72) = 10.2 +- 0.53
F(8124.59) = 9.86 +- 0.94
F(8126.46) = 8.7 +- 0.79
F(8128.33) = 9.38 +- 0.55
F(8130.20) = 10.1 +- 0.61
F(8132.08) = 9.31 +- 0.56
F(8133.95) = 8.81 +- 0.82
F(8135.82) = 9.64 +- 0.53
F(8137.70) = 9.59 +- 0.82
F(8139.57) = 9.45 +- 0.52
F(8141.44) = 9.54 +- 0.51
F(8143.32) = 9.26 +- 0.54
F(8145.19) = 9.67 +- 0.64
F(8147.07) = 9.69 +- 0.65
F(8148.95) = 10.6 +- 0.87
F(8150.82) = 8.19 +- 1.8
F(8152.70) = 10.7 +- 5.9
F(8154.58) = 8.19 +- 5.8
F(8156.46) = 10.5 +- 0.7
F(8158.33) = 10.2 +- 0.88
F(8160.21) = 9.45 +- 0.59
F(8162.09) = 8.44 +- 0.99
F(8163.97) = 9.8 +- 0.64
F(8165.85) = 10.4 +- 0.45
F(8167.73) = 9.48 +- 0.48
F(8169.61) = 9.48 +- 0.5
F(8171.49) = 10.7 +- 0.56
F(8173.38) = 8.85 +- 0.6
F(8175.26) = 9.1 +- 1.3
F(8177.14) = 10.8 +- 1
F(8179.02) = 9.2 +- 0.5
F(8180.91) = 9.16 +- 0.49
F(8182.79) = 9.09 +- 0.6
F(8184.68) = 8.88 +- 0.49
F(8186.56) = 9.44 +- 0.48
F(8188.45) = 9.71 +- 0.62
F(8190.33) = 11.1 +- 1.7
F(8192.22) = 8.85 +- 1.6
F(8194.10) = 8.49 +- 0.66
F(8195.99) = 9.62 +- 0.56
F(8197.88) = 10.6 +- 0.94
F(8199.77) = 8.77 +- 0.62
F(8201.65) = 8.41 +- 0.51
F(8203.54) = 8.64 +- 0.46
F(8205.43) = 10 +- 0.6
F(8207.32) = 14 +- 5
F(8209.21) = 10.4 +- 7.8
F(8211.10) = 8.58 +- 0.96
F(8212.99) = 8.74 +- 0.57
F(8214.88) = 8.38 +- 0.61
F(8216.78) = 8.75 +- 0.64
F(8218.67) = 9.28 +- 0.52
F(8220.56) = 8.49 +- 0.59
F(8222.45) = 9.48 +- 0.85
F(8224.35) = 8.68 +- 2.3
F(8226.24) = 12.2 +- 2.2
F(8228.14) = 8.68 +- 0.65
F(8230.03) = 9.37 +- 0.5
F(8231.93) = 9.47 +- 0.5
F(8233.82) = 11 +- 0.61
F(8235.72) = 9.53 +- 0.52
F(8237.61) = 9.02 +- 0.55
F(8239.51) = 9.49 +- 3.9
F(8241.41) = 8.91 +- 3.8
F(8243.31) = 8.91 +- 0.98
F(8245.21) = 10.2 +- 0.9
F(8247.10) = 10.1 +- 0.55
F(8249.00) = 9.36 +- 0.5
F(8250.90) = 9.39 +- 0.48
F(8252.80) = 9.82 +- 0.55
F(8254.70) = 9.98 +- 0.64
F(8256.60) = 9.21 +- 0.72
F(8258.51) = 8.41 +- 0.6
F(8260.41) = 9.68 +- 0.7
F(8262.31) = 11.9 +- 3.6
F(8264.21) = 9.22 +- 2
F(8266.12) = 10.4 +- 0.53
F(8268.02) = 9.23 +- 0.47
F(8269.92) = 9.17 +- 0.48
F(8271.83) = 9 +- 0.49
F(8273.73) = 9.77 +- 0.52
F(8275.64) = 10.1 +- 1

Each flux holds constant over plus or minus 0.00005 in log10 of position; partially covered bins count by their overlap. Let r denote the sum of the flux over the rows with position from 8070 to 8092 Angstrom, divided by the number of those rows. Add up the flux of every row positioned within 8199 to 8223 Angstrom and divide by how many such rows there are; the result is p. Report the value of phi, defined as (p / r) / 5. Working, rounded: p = 9.38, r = 9.43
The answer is 0.199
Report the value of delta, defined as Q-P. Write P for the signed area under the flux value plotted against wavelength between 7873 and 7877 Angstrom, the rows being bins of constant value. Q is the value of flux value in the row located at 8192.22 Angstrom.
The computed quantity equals -27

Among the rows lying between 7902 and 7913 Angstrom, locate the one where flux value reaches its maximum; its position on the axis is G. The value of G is 7906.81 Angstrom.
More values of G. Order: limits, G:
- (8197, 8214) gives 8207.32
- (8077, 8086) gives 8077.96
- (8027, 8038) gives 8037.14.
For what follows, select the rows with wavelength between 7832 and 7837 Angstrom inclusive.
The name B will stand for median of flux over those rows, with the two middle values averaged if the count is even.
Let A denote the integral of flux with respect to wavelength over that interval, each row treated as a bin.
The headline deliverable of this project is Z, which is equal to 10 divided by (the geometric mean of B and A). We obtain 0.484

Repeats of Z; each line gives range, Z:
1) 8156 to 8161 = 0.442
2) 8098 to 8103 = 0.489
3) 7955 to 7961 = 0.453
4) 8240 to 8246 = 0.448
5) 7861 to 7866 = 0.479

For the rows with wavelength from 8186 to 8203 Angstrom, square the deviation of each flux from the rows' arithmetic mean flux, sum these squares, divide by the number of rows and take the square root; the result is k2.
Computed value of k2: 0.9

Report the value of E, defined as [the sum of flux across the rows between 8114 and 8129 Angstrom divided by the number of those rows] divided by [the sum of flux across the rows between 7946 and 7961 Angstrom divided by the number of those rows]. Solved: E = 1.10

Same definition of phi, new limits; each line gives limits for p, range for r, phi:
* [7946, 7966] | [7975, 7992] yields 0.191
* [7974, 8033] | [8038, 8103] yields 0.204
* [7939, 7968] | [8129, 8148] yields 0.192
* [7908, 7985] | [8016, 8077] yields 0.194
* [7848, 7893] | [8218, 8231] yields 0.196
